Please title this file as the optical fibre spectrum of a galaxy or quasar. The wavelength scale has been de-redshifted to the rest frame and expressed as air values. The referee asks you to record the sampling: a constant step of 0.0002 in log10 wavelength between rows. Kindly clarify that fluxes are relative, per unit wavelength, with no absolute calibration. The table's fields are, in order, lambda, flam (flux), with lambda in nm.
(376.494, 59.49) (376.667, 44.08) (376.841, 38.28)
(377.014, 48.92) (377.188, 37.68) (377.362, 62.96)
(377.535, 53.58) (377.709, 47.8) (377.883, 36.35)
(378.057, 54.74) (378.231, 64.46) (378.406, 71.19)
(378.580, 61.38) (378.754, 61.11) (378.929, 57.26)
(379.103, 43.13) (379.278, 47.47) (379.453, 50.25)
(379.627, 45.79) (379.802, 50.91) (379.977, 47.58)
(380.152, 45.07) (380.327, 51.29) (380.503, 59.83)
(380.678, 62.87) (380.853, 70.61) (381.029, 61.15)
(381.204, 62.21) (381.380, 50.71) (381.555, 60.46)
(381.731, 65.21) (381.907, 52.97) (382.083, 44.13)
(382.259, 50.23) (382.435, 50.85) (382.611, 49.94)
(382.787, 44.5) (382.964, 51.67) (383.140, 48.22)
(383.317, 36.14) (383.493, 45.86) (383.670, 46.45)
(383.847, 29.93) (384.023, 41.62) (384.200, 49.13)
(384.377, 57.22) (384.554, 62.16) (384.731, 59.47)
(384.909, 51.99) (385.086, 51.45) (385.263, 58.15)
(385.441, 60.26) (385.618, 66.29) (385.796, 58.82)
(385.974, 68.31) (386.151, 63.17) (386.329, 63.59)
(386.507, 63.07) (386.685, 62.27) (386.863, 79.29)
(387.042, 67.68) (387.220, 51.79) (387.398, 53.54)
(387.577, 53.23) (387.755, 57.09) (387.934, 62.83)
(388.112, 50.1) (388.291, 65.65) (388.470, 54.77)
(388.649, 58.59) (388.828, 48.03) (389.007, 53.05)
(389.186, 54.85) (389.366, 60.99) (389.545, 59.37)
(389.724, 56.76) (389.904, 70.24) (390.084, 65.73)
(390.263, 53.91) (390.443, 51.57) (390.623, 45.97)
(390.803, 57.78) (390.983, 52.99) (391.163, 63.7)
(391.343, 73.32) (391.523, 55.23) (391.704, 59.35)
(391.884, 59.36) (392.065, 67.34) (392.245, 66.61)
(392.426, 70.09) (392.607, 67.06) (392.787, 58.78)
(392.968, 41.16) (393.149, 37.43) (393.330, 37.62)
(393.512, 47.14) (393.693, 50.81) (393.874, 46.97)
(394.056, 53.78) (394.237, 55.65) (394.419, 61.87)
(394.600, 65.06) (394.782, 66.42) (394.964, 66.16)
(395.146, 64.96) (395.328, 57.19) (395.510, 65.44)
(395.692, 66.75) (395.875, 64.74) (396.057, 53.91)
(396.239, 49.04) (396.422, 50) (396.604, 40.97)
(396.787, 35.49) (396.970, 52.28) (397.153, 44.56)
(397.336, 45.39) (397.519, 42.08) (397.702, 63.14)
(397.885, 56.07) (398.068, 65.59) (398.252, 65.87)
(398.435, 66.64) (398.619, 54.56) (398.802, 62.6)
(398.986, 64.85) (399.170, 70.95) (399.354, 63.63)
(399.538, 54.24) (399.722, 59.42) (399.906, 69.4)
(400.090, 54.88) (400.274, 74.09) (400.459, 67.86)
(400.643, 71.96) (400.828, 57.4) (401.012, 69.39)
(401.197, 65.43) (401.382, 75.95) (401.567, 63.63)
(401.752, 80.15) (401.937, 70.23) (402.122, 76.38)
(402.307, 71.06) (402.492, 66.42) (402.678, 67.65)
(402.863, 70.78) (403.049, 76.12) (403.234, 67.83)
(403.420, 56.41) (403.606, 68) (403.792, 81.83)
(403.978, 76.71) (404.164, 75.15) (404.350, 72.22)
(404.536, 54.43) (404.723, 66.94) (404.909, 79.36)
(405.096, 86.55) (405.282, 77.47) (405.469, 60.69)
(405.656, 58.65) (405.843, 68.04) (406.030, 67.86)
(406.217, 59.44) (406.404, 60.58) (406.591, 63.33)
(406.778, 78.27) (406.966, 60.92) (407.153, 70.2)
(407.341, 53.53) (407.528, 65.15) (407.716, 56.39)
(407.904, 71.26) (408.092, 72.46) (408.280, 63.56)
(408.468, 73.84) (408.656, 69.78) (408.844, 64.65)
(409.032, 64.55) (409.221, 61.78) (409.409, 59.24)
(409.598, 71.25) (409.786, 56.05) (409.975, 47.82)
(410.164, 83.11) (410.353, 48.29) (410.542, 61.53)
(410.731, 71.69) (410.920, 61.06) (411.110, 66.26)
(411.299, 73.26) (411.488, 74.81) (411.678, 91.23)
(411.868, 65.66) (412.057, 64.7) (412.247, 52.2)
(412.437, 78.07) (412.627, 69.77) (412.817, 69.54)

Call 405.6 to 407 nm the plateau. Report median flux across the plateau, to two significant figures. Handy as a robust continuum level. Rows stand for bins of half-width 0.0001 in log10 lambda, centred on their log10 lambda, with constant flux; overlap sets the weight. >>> 62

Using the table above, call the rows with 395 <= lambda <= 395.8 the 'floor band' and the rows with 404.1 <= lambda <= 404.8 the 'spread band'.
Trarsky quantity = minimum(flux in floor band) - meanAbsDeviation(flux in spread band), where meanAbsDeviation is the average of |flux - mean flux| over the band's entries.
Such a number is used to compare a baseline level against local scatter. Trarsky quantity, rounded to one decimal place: 50.7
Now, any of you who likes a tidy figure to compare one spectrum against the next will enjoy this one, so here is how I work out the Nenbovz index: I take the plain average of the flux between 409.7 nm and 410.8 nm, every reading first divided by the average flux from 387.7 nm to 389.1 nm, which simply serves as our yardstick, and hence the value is 1.09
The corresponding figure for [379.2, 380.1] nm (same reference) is 0.86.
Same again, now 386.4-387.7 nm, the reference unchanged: 1.09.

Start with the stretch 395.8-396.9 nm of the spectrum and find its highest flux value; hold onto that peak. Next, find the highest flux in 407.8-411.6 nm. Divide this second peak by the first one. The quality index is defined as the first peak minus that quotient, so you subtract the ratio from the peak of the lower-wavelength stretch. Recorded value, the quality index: 63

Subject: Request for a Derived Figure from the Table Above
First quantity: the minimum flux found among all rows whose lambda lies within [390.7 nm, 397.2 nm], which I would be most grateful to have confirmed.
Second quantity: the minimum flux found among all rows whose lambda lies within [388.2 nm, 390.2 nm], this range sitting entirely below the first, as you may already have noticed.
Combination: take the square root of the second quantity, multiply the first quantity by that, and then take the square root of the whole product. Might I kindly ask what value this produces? 15.7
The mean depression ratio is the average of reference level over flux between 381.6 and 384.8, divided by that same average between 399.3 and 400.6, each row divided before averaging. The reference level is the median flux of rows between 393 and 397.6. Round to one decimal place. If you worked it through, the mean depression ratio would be 1.3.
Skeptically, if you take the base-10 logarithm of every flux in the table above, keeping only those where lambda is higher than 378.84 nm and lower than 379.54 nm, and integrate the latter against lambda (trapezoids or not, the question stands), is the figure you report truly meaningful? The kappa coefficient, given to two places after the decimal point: 1.18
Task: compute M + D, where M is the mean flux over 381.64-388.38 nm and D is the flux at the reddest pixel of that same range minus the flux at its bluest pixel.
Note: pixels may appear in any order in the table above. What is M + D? 56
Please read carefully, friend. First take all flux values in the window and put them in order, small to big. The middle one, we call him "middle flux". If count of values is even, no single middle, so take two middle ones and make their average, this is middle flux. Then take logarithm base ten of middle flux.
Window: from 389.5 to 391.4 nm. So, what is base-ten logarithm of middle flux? 1.76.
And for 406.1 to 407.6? 1.79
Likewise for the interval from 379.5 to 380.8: 1.71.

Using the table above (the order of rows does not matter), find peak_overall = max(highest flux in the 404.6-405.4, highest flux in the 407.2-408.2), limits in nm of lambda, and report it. 87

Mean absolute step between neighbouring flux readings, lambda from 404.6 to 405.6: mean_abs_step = 11.4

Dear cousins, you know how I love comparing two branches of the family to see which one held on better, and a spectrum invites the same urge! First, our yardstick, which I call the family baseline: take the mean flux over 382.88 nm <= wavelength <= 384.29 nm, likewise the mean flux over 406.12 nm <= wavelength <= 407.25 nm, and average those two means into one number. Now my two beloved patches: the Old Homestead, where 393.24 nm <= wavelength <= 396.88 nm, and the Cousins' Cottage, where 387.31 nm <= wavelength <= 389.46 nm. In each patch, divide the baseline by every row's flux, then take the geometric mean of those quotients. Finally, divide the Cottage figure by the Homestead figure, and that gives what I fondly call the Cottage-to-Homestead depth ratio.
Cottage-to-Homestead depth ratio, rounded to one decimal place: 1.0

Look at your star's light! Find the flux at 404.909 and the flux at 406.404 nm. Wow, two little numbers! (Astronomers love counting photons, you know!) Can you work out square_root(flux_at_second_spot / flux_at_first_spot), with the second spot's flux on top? 0.87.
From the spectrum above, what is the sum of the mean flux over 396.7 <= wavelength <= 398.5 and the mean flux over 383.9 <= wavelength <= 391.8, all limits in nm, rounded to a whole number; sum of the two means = 112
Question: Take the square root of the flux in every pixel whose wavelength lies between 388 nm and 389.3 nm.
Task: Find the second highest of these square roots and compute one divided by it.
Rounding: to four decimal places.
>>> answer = 0.1306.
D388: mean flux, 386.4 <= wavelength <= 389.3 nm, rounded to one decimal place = 58.5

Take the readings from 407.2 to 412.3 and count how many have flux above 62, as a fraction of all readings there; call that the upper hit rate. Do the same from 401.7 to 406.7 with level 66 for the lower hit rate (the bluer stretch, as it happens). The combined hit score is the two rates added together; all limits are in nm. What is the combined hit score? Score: 1.4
